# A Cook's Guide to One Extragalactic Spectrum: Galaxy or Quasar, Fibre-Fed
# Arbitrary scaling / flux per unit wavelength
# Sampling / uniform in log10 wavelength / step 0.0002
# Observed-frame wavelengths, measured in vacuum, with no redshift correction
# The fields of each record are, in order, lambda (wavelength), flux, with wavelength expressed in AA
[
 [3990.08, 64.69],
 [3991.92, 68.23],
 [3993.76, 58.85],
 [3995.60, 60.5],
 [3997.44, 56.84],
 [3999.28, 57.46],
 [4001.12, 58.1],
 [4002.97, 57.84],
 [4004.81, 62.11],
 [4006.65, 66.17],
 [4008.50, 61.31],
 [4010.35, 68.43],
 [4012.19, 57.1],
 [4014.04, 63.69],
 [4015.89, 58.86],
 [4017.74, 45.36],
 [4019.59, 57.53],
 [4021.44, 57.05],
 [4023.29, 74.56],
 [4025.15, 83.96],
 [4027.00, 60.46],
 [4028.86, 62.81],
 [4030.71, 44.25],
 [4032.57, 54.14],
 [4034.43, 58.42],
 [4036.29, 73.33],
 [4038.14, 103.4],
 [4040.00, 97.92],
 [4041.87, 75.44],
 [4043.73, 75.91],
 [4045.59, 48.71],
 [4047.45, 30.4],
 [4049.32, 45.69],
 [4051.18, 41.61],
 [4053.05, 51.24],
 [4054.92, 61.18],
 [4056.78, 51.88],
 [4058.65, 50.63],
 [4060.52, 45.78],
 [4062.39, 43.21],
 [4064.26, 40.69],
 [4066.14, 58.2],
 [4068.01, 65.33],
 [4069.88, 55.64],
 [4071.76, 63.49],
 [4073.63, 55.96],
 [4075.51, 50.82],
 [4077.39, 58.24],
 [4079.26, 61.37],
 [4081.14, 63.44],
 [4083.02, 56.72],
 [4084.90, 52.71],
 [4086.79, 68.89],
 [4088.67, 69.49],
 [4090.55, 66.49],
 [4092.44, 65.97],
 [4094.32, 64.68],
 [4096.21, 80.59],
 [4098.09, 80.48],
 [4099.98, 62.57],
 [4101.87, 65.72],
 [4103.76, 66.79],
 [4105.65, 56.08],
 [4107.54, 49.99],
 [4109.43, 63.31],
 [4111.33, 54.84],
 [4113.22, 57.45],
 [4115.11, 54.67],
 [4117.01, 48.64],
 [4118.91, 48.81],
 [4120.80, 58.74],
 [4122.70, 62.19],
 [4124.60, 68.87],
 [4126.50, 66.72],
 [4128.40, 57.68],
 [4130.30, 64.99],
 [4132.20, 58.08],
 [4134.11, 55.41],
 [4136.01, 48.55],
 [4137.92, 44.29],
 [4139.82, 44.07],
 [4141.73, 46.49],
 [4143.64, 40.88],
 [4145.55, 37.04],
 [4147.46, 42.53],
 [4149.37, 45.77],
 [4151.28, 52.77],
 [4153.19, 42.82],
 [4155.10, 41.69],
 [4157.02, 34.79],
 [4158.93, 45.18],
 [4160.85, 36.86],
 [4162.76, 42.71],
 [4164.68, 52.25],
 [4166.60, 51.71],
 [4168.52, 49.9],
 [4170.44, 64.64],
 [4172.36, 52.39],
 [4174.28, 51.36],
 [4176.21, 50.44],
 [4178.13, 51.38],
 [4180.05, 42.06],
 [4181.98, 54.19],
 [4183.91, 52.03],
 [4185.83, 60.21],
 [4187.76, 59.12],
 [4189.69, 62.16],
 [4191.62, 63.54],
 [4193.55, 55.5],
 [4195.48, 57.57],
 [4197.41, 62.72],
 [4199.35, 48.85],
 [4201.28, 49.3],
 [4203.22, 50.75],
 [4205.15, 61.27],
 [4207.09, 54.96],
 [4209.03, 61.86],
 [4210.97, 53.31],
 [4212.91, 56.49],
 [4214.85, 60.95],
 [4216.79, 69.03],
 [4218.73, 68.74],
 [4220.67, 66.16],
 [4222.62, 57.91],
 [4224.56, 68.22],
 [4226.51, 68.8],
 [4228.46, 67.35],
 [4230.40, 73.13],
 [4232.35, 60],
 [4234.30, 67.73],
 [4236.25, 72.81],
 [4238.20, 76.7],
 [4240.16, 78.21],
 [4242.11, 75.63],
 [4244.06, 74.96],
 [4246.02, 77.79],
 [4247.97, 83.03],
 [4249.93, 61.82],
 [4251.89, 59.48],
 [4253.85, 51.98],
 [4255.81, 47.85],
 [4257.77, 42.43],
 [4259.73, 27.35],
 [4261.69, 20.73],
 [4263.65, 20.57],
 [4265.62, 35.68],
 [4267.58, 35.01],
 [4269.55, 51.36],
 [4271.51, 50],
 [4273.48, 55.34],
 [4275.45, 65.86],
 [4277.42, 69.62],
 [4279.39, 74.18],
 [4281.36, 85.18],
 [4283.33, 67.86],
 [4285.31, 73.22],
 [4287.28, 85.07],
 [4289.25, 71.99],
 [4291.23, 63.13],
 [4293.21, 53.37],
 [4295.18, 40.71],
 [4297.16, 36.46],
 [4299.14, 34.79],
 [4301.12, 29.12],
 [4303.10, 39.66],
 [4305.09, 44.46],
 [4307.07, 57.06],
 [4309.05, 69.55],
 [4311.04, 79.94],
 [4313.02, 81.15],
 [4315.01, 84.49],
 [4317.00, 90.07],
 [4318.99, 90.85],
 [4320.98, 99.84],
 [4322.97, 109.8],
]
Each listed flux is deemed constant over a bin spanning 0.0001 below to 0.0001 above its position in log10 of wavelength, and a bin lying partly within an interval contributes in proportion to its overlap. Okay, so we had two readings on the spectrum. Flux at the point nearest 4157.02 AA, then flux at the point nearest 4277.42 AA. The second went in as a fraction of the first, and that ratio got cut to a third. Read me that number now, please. 0.67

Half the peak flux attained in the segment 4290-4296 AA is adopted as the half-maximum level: 31.6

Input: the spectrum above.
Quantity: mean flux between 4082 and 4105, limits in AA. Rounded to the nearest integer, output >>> 67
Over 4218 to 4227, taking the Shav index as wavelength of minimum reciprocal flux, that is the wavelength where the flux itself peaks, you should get 4226.51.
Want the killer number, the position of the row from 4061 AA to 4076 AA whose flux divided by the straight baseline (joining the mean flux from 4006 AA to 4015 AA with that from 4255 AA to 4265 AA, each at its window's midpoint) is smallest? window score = 4064.26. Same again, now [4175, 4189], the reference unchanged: 4180.05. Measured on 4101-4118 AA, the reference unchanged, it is 4117.01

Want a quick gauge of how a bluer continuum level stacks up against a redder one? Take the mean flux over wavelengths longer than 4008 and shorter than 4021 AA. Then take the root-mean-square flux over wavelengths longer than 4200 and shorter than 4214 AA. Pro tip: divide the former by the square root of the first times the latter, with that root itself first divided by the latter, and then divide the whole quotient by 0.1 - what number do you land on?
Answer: 572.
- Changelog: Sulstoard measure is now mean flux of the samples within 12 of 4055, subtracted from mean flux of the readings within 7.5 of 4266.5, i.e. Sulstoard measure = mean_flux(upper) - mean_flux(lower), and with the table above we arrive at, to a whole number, -13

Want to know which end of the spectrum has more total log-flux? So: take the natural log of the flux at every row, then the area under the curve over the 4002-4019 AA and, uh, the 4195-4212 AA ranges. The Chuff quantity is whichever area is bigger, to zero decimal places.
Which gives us 70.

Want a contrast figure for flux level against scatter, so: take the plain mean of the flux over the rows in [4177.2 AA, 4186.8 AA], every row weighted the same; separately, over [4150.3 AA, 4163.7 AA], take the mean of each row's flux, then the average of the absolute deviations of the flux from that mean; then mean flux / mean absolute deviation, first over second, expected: 13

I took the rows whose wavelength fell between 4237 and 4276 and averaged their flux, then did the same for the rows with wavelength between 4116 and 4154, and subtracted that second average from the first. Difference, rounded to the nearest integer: 3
